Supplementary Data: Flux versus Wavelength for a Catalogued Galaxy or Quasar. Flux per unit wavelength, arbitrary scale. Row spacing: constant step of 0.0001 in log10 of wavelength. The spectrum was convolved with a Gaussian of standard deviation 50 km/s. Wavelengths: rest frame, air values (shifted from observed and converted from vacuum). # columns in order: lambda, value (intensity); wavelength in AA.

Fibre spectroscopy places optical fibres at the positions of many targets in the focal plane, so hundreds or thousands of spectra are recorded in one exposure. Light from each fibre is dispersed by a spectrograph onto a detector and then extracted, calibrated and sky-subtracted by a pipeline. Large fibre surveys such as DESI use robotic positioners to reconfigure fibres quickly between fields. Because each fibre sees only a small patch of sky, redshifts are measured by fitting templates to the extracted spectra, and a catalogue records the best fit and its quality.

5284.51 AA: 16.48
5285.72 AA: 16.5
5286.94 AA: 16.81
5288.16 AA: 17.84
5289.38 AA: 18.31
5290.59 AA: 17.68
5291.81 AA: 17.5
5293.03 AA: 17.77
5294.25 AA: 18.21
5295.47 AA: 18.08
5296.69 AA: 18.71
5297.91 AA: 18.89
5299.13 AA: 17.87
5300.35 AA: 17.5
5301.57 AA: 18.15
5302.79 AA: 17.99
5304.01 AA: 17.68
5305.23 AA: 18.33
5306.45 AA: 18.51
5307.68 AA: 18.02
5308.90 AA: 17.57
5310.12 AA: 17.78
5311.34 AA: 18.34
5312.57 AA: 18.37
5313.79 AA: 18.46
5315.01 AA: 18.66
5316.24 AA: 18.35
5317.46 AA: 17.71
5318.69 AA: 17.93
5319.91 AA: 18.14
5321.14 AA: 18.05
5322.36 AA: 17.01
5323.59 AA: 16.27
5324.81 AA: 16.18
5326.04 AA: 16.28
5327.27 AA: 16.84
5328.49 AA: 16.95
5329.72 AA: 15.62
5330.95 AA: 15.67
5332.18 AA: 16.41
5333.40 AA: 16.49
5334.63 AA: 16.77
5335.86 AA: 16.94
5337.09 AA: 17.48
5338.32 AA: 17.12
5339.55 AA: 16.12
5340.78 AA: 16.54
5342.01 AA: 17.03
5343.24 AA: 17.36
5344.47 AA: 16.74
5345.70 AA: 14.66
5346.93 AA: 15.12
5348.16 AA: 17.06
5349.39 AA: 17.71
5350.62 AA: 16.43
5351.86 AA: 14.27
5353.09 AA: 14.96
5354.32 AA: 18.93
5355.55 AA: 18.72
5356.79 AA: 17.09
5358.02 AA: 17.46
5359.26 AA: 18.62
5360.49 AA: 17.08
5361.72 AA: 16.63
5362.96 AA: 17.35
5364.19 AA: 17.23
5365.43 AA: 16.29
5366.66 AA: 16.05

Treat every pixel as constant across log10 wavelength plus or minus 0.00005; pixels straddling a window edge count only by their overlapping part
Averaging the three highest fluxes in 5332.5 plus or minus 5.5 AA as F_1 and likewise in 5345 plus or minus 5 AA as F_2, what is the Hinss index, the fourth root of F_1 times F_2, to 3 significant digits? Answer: 4.15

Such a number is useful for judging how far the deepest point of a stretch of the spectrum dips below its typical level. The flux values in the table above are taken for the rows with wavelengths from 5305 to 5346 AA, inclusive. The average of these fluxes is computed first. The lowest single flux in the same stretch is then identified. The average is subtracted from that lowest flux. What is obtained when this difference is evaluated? -2.5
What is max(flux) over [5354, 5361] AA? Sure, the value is 18.93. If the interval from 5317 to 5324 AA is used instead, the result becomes 18.14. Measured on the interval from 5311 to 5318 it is 18.66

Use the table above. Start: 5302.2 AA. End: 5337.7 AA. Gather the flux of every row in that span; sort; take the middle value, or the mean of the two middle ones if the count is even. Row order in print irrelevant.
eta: 17.7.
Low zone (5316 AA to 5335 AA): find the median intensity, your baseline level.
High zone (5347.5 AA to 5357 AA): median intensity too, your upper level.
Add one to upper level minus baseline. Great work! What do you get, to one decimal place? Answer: 1.3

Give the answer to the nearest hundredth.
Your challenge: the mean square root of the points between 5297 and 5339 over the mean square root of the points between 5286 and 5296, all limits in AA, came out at 0.99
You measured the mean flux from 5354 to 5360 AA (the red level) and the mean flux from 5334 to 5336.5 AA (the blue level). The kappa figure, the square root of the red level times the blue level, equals 17.5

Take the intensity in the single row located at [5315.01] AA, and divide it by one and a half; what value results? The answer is 12.4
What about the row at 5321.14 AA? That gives 12.0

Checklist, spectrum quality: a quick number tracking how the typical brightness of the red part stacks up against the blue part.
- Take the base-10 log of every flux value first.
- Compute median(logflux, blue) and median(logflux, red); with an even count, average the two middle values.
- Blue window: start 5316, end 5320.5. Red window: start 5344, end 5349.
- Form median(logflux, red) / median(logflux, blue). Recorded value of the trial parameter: 0.96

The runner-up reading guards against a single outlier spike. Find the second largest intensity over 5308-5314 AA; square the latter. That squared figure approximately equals 337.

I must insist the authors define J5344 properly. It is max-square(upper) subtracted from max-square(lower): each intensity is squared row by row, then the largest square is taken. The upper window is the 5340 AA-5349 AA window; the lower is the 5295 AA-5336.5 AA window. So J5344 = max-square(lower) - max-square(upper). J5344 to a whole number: 55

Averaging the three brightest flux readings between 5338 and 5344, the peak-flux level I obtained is 17.2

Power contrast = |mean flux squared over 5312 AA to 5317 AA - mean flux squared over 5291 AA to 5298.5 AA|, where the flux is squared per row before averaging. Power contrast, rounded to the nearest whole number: 10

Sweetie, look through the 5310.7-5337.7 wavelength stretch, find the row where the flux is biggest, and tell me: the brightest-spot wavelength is 5315.01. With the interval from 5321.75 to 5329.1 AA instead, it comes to 5322.36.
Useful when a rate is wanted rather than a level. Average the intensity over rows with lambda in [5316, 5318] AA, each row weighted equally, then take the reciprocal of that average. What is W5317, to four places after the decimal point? 0.0555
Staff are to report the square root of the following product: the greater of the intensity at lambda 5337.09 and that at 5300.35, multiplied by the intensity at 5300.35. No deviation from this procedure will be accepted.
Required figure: 17.5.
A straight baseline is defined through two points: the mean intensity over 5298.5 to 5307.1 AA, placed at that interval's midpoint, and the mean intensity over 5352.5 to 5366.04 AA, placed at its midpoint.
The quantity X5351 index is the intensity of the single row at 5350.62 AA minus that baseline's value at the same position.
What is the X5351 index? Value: -1.0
